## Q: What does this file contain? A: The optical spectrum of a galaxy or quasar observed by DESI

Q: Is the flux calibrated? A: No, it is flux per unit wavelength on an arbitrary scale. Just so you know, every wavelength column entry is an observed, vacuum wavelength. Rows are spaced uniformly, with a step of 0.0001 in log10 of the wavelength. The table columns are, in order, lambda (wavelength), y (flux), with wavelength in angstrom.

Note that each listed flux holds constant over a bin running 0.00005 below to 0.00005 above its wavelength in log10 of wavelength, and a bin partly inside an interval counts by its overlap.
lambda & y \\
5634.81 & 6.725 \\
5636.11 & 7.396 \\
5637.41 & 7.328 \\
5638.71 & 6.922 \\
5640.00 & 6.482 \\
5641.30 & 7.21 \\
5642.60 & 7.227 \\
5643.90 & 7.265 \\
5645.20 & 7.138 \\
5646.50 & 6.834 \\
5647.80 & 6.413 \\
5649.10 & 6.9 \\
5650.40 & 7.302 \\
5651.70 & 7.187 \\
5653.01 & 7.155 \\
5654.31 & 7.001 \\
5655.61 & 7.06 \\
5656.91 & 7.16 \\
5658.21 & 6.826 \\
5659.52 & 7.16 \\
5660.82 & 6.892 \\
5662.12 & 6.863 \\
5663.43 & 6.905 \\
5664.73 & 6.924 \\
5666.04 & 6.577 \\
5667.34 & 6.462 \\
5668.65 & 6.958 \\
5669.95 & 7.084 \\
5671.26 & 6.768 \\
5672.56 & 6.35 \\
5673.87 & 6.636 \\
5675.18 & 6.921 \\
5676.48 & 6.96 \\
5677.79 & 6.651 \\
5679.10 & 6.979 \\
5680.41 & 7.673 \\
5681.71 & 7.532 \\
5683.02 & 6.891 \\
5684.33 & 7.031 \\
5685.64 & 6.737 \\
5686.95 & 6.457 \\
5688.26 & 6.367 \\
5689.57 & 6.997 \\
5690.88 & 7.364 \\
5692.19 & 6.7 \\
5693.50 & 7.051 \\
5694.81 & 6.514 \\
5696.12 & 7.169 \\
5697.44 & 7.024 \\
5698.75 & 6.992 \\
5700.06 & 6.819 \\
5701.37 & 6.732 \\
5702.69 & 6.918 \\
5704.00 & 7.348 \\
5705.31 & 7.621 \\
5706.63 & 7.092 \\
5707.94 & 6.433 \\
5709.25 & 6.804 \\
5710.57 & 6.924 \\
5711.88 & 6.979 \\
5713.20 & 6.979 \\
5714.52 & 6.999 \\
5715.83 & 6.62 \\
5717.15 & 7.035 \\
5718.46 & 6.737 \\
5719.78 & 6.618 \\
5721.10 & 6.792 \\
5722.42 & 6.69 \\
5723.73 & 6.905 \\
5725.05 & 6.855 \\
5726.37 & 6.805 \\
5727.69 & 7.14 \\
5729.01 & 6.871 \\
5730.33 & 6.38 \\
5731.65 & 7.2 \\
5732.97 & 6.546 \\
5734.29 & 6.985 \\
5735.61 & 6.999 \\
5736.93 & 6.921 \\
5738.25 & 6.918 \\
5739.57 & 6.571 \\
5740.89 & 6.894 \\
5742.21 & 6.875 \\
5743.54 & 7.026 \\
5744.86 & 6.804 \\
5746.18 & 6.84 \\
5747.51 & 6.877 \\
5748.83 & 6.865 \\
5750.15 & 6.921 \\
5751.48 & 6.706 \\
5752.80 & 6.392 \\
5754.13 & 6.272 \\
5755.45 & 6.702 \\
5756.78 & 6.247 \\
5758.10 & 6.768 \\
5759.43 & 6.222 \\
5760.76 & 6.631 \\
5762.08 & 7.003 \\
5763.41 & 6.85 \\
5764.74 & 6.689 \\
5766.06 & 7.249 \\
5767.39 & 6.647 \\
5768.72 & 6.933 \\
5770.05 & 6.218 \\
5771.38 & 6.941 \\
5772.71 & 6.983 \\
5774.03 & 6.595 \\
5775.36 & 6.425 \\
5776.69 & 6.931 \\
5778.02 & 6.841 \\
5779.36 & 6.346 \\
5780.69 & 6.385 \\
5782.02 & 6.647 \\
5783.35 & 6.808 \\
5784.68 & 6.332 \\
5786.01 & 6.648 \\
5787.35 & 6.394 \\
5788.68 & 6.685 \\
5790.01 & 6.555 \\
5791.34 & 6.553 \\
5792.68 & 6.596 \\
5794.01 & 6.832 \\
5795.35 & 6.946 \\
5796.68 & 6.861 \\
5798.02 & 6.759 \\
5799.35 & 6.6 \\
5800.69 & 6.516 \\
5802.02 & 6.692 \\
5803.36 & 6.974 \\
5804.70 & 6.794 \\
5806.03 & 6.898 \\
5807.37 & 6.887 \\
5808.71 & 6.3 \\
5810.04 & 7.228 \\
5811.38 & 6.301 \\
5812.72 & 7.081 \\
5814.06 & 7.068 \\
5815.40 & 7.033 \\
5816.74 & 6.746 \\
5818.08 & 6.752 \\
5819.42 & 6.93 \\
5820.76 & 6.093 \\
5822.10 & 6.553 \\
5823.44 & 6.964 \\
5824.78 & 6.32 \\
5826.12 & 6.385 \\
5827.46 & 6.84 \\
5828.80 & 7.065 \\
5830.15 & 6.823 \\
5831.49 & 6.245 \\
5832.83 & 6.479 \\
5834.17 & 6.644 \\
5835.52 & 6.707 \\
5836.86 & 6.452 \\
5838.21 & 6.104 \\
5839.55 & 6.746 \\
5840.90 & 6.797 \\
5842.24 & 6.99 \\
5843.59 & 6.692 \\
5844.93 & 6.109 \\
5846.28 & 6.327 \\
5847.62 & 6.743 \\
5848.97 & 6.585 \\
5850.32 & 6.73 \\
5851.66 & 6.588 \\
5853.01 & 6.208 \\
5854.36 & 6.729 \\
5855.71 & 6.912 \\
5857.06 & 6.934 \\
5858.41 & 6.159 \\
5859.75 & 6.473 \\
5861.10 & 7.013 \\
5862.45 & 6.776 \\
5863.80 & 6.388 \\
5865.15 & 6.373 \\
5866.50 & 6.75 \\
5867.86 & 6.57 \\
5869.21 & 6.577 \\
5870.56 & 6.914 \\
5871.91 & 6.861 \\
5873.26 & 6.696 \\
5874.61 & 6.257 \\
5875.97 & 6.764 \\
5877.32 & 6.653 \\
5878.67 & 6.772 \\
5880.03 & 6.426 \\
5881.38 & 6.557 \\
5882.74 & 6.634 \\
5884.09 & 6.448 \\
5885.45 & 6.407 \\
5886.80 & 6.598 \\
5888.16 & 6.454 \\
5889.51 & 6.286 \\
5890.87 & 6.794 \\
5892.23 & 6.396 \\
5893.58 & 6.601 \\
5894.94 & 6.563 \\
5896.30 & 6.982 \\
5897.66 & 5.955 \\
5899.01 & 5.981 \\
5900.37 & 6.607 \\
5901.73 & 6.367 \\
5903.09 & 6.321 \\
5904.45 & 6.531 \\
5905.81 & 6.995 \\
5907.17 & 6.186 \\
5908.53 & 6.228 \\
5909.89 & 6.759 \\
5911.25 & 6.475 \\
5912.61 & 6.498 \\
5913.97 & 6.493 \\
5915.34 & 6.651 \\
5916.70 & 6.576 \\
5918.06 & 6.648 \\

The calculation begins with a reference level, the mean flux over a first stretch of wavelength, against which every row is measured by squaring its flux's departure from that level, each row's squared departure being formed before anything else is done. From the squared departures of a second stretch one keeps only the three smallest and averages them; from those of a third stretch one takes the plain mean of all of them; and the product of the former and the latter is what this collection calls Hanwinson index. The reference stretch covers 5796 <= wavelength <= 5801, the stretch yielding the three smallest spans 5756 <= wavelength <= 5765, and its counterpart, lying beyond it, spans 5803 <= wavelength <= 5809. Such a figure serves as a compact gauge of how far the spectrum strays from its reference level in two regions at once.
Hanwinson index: 0.0002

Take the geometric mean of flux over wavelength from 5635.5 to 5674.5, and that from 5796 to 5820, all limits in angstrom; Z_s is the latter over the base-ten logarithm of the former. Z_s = 8.08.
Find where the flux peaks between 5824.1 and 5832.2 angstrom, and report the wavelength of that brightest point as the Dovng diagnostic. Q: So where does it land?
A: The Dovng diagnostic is 5828.80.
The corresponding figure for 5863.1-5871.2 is 5870.56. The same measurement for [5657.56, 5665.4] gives 5659.52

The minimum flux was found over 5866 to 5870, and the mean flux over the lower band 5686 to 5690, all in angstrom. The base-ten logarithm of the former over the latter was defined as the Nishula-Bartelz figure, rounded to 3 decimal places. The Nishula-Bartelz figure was -0.002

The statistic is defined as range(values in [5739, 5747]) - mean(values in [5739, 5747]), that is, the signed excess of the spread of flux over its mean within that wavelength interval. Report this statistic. -6.38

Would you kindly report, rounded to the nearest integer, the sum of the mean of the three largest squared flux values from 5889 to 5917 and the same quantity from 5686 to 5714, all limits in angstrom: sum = 103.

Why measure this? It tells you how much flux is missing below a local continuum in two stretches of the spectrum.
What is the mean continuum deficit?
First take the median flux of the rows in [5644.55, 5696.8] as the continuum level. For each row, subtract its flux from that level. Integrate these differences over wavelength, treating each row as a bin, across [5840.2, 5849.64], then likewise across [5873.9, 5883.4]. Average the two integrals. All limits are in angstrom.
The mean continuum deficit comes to 3.1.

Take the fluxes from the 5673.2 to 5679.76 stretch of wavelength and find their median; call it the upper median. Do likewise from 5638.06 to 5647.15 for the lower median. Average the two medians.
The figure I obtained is 7.03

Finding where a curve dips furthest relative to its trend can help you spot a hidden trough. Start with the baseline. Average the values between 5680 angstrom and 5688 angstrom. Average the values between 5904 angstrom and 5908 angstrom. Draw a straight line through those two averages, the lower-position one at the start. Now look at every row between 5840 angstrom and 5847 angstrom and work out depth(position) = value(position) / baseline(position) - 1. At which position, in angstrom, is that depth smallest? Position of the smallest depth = 5844.93 angstrom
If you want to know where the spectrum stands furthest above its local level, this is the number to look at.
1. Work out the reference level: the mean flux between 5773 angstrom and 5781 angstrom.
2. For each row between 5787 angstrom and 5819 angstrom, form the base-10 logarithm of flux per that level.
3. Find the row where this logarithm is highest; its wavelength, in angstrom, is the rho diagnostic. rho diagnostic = 5810.04 angstrom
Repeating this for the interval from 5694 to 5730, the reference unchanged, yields 5705.31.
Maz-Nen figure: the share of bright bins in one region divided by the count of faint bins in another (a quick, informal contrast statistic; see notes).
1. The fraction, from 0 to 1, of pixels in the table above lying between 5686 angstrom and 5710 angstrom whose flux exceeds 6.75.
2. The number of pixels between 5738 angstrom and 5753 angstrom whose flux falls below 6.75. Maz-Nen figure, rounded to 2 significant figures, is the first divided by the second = 0.22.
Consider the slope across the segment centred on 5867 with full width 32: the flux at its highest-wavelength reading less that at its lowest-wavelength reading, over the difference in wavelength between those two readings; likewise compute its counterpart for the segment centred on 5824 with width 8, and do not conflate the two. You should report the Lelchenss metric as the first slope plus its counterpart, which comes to 0.11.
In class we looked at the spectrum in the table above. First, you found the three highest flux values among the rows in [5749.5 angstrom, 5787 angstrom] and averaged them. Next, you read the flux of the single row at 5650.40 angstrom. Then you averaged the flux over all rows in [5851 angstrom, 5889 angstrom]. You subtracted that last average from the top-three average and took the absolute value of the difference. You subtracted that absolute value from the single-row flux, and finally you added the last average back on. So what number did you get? 13.4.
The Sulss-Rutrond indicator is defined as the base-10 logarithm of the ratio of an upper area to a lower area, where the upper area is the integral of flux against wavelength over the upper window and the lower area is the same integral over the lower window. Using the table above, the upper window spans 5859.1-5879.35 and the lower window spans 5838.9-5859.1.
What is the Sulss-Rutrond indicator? 0.004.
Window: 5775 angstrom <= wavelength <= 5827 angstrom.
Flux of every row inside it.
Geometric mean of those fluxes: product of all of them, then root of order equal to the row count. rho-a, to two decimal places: 6.68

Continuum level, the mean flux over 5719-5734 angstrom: 6.80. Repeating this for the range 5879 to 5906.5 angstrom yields 6.50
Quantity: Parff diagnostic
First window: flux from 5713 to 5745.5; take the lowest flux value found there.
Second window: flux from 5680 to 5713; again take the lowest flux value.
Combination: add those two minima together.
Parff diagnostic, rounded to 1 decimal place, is 12.7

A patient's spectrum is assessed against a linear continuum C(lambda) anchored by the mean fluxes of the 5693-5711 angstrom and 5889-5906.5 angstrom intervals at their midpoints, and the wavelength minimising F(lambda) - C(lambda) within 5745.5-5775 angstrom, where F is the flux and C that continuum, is 5759.43 angstrom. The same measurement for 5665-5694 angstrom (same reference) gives 5672.56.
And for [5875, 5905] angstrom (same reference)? 5897.66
